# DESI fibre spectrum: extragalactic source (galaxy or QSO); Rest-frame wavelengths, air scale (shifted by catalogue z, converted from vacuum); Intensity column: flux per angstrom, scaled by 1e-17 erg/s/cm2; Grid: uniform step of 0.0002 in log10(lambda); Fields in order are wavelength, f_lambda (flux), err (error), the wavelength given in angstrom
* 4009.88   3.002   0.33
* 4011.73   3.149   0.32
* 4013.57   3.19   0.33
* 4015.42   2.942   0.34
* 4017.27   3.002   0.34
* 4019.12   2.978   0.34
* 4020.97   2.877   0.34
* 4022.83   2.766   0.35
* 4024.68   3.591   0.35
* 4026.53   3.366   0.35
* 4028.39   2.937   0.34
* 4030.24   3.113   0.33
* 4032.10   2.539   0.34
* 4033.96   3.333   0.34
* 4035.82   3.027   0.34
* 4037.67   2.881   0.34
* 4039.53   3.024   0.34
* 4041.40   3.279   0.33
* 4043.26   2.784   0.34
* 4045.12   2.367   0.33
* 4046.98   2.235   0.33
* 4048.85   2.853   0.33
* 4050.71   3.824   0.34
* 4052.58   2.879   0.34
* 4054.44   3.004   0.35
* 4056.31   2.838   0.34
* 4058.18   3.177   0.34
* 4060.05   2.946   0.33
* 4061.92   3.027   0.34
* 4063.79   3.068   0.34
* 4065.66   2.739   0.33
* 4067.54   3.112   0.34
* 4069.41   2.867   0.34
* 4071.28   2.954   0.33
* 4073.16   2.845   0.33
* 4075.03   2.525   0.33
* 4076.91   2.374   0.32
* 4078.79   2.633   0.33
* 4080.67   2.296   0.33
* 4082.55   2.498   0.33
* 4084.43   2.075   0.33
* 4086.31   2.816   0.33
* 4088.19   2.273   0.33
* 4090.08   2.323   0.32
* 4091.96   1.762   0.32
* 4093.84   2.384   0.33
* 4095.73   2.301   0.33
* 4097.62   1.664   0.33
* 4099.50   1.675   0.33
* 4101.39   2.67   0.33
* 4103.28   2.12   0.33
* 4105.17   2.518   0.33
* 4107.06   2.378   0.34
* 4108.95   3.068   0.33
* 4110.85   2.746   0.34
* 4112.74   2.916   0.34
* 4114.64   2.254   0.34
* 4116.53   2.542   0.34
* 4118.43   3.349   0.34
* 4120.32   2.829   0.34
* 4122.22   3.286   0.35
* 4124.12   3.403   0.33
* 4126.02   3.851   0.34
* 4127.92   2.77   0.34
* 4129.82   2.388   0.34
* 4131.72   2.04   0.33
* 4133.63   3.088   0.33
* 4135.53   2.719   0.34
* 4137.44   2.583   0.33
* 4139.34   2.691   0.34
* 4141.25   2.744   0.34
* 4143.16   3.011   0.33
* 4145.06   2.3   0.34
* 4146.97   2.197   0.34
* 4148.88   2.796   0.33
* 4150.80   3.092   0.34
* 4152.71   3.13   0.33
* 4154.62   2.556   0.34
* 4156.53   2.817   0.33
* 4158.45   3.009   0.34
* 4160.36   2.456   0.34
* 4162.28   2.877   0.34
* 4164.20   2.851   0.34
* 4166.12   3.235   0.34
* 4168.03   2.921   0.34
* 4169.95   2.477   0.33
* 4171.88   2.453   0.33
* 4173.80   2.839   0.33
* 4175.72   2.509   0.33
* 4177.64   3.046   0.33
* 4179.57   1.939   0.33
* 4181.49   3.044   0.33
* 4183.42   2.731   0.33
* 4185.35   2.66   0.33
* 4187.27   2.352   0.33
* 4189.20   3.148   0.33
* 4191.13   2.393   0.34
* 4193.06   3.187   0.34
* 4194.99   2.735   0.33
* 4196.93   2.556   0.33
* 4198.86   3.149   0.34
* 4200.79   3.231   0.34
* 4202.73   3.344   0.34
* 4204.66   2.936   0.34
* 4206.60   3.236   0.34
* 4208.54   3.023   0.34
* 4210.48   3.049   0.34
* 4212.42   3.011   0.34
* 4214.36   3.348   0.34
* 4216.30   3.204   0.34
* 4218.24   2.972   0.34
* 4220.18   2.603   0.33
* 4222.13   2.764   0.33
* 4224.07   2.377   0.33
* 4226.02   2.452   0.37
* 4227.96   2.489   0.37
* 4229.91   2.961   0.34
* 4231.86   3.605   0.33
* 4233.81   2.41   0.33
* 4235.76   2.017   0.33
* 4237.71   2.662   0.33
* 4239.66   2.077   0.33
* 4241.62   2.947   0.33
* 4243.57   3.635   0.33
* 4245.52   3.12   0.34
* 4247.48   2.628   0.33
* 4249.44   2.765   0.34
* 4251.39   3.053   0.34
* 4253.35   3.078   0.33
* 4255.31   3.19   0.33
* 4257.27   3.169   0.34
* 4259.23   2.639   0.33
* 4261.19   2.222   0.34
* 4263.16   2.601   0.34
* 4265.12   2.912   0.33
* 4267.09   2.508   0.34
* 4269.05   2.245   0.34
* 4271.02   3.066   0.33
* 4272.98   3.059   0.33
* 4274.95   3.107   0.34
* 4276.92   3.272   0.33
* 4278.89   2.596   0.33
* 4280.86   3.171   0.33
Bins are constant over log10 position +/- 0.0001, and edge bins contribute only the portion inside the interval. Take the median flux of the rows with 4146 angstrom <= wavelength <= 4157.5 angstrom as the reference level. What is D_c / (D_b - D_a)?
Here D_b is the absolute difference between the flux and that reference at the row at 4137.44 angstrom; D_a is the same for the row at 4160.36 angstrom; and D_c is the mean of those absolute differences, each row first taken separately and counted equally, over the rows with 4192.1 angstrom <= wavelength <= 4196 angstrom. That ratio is -1.8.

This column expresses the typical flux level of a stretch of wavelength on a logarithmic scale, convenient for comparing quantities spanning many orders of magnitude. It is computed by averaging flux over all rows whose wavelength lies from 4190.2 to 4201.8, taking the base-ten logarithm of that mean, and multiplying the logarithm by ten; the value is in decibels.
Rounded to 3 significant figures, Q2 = 4.59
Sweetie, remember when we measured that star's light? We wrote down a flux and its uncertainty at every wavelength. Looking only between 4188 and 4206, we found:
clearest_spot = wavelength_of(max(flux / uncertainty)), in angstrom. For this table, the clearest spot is 4202.73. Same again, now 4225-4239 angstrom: 4231.86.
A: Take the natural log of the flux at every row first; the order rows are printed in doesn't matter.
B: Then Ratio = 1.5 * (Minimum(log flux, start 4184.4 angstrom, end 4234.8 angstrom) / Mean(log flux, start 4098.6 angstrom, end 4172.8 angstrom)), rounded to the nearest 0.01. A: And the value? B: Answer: 1.29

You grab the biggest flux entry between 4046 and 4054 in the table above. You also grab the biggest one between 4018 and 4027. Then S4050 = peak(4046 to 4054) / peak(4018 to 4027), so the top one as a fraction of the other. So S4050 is 1.06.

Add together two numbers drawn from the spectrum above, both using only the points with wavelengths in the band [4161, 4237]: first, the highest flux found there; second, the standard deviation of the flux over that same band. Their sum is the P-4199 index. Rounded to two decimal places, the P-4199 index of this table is 3.98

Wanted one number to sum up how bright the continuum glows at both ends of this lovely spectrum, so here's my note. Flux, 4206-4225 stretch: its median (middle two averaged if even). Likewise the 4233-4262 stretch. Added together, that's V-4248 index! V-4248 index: 5.78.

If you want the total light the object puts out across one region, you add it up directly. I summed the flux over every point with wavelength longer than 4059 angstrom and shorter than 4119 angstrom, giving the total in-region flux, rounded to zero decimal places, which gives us 82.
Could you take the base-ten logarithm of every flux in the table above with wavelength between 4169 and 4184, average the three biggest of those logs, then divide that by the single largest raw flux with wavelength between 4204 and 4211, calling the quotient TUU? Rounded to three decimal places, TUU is 0.146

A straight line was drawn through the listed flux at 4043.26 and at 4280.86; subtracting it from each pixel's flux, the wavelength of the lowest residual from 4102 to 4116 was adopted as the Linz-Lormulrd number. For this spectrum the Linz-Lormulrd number 4103.28 angstrom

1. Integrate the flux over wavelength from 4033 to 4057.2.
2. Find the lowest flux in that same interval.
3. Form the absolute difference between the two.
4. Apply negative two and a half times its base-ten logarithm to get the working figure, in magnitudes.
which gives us -4.6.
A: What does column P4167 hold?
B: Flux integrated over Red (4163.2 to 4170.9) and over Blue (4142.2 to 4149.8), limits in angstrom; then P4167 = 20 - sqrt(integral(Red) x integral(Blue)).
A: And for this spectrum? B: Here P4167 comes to -0.8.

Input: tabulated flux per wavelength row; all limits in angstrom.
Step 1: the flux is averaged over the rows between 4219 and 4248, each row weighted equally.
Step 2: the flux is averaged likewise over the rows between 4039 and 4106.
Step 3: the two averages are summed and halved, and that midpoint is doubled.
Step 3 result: 5.35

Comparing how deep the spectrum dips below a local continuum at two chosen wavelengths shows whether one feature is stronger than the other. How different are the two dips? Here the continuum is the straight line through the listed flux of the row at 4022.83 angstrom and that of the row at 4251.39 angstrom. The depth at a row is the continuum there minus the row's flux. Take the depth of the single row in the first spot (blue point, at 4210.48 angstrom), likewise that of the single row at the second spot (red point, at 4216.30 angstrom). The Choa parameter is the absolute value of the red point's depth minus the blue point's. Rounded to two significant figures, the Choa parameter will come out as 0.15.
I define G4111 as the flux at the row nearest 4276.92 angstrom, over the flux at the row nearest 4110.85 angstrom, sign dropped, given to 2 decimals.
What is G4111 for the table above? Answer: 1.19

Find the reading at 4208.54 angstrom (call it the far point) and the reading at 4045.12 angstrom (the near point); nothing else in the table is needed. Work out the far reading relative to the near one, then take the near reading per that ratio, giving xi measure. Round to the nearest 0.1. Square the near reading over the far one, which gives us 1.9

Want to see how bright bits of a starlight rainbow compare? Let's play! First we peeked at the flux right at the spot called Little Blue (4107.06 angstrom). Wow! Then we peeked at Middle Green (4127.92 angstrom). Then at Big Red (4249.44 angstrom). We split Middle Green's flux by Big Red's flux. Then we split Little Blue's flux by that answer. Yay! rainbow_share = 2.4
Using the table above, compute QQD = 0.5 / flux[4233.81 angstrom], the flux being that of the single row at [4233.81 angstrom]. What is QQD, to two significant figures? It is 0.21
